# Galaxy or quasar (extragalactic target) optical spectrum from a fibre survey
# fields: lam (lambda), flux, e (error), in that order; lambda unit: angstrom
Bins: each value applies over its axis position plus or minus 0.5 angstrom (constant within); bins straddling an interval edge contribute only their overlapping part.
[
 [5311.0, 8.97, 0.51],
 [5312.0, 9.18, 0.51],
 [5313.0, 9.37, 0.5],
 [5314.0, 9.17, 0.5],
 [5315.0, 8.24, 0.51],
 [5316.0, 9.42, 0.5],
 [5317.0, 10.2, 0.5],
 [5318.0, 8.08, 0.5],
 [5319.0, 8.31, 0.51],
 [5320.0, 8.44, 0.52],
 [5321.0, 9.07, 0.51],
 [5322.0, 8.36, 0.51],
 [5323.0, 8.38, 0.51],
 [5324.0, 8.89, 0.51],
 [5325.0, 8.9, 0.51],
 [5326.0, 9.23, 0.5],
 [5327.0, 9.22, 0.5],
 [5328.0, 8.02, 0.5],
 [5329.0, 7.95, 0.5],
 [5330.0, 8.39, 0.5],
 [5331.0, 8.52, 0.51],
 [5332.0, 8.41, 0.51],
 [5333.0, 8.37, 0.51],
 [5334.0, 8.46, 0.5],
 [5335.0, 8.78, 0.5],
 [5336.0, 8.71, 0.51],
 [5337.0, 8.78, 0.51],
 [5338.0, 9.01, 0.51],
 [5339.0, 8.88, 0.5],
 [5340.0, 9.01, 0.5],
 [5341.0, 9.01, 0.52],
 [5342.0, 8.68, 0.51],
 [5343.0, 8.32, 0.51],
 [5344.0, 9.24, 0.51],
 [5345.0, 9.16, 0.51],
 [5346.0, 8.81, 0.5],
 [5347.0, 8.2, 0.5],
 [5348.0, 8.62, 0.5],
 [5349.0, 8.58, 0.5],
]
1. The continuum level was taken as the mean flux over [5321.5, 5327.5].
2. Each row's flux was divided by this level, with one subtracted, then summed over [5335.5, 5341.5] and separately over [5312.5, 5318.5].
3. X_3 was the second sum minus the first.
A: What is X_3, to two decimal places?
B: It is 0.12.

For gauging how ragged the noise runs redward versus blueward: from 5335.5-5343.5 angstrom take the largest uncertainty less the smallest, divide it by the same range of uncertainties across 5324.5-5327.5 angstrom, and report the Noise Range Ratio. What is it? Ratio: 2.0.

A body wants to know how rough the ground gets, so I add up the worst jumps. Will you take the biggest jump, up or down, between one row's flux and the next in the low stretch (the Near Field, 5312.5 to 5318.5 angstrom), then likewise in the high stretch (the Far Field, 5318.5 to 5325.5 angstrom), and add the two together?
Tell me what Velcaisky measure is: 2.8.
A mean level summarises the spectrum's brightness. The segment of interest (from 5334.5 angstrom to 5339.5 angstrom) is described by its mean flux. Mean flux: 8.83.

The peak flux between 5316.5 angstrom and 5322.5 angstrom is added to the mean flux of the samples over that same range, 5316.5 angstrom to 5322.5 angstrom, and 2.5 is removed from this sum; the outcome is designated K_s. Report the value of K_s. 16.4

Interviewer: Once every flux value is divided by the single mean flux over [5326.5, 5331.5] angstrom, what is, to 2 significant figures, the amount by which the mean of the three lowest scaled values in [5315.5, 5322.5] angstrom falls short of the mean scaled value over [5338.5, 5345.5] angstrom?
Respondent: 0.077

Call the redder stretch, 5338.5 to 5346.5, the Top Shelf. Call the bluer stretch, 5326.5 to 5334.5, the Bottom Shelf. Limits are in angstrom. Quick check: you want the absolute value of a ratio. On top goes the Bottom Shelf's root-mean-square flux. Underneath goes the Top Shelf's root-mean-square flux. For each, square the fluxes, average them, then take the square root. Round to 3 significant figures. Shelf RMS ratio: 0.947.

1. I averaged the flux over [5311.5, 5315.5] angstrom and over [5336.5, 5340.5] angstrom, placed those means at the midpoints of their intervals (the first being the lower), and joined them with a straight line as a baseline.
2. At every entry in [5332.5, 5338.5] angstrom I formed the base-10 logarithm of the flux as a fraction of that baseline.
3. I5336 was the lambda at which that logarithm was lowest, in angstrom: 5333.0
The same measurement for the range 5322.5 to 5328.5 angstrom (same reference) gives 5328.0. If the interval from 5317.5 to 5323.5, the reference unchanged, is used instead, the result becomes 5318.0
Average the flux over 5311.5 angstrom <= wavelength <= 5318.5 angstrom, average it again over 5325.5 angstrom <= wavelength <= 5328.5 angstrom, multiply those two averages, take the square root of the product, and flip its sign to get -8.96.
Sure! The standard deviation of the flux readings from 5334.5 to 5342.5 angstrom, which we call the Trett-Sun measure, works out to 0.1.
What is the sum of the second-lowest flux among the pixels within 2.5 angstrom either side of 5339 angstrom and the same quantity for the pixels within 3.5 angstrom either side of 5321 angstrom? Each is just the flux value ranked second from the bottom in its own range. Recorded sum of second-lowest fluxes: 17.2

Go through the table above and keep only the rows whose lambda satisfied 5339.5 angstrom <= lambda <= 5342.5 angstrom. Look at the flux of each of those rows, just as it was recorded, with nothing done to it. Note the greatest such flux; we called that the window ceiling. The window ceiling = 9.01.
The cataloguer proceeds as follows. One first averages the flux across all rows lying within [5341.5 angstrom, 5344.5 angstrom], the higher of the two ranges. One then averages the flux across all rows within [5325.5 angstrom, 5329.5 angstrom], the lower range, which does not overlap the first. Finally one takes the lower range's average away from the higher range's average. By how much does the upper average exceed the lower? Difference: 0.14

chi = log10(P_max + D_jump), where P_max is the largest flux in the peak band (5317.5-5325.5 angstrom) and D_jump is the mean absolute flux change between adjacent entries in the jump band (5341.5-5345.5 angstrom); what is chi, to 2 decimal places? 0.98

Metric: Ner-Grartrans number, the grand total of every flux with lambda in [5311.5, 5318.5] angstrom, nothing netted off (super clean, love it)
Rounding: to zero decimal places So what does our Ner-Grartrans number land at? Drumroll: 64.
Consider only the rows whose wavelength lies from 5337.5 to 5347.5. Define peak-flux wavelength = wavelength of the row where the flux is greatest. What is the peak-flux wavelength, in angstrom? 5344.0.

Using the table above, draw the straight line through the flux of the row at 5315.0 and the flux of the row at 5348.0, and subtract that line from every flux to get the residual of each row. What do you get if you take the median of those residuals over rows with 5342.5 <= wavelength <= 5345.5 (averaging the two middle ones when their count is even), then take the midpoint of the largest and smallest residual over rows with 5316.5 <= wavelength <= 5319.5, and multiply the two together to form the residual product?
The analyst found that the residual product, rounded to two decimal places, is 0.50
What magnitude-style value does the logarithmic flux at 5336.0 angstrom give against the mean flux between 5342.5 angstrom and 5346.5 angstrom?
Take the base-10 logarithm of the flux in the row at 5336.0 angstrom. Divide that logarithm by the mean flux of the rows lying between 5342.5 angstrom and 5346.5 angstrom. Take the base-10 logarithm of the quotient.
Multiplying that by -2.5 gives 2.44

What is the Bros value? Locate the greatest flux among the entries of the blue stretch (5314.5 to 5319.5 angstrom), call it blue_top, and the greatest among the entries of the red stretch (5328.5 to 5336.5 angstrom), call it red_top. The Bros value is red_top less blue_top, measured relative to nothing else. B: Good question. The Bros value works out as -1.4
